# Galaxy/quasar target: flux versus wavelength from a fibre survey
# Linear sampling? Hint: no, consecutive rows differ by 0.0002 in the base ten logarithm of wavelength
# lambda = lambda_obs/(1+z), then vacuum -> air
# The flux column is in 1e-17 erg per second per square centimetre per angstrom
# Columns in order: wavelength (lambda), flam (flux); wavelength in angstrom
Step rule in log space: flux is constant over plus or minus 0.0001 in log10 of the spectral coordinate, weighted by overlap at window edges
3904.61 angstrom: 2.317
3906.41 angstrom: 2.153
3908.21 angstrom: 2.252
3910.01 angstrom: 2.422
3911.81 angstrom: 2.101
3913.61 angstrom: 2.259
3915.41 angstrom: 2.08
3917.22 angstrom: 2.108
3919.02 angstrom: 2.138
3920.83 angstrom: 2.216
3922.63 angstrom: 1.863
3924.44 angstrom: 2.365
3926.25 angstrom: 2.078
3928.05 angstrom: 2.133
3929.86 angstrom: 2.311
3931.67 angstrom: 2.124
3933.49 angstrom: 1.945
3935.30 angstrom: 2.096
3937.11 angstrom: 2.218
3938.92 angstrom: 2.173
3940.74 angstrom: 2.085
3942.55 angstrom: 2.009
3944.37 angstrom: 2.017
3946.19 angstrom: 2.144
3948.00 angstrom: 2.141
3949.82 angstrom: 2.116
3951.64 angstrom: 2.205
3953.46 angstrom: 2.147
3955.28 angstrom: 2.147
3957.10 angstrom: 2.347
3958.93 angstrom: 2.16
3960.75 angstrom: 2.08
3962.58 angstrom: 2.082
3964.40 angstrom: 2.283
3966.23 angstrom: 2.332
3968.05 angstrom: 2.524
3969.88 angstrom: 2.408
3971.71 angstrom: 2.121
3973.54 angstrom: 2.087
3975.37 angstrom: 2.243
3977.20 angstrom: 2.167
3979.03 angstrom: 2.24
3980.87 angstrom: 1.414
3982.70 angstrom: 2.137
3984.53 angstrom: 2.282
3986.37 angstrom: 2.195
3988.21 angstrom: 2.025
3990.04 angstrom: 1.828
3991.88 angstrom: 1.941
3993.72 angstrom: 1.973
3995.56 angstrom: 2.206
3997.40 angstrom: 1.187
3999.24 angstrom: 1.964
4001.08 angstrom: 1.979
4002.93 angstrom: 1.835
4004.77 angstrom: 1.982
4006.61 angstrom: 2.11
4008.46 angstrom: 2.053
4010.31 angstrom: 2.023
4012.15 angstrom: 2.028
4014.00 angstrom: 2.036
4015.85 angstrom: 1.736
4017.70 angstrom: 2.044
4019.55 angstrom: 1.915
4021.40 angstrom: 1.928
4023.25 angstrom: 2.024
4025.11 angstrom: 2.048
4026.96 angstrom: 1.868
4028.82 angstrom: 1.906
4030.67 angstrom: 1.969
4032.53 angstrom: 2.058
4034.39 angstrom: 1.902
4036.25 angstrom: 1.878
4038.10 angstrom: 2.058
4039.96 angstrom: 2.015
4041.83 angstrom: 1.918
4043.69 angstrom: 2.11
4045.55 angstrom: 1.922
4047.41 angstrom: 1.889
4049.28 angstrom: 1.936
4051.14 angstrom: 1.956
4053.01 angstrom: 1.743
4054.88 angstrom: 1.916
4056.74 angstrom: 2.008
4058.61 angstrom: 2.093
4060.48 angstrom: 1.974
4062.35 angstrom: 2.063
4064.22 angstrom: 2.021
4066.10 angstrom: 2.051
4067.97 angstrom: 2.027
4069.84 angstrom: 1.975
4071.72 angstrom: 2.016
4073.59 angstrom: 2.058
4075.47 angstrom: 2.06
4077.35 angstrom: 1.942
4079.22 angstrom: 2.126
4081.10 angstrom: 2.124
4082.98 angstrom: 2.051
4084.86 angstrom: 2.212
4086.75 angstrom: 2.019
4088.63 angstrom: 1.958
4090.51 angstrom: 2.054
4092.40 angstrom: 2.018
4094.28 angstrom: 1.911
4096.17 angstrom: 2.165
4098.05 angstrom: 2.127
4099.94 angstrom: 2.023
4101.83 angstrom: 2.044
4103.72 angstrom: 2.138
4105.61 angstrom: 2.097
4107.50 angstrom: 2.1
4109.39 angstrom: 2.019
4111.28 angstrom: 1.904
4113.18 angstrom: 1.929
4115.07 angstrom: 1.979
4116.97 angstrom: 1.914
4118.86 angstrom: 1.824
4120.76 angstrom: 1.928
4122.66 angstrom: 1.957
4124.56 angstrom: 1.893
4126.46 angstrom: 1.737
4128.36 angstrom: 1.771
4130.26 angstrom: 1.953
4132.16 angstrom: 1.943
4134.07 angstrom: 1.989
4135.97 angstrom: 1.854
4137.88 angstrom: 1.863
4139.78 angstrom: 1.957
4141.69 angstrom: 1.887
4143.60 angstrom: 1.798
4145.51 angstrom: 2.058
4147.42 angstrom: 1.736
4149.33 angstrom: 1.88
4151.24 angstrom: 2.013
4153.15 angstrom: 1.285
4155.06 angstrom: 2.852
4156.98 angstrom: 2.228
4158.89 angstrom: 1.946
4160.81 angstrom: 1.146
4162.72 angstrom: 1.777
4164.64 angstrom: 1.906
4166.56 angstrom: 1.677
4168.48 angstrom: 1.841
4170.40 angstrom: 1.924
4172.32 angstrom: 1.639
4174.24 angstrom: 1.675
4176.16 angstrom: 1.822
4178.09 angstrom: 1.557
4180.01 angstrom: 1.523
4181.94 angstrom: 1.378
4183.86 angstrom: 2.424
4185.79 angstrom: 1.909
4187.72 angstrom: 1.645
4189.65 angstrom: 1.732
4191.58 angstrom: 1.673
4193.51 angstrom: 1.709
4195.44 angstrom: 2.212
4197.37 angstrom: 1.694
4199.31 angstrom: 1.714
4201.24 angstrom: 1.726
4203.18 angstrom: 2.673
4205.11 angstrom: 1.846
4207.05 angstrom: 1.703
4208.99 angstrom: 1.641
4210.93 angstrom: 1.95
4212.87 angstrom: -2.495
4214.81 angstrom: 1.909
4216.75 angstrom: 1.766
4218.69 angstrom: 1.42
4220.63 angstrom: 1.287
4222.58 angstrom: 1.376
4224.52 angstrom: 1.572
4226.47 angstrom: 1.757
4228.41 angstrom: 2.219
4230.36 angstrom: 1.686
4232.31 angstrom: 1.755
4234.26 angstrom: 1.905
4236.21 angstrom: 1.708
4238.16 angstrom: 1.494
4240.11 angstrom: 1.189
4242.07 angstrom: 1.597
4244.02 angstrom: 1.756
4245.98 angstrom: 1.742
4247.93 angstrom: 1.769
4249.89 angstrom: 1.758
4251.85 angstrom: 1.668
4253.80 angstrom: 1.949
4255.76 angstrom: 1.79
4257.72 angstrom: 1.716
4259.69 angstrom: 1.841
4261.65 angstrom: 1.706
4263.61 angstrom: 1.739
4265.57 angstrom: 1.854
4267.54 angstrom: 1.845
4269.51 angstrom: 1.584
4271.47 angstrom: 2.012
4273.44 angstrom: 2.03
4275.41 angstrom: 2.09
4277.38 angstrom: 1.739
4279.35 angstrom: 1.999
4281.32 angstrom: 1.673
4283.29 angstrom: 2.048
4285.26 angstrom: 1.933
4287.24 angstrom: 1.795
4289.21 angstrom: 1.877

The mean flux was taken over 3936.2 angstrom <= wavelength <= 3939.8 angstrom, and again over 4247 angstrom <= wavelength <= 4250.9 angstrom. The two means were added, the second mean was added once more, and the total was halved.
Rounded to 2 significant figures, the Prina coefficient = 2.9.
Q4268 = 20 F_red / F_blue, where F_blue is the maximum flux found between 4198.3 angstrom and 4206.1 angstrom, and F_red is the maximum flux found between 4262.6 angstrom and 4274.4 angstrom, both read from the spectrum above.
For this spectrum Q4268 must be 15.2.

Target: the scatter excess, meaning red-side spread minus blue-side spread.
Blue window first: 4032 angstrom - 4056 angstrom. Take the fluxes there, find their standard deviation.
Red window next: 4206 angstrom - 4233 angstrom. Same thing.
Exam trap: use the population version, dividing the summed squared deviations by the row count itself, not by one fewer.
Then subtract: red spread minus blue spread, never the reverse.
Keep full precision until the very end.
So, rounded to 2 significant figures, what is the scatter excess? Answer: 1.0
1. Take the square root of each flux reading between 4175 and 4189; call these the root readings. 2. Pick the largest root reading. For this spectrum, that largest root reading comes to 1.56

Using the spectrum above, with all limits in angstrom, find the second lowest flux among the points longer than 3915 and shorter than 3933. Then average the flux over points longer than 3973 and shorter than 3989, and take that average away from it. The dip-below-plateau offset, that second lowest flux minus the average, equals 0.0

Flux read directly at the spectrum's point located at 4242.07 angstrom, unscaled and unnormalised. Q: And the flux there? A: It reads 1.597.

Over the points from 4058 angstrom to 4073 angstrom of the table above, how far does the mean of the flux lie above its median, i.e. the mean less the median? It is 0.003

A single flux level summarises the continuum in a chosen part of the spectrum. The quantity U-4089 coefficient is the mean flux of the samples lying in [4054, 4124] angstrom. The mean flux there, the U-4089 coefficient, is 2.02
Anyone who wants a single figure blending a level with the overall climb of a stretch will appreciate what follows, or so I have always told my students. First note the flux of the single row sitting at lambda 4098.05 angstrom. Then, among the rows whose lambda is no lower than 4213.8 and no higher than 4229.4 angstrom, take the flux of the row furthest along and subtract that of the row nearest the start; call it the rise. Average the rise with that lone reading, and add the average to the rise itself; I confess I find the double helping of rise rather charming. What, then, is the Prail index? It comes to 1.5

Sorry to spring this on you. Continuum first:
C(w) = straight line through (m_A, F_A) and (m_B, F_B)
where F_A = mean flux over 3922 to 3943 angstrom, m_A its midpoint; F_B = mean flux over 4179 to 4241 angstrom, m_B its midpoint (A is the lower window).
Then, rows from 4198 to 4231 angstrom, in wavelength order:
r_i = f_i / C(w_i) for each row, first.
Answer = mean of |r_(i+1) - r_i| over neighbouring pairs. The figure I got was 0.51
